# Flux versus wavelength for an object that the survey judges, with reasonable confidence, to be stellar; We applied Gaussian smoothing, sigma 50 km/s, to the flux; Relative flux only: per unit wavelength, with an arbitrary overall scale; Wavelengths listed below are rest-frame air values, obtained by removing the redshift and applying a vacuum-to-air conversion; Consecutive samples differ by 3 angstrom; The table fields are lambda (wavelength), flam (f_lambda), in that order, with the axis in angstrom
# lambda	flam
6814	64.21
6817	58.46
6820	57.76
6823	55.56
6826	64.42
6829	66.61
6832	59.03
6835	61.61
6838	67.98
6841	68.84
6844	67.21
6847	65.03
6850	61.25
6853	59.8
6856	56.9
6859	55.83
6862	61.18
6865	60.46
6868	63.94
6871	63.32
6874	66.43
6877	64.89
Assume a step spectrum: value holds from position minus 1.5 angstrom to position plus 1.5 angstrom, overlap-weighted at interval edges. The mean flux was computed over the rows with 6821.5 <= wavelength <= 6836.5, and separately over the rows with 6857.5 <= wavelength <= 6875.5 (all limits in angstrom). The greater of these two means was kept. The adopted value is 61.9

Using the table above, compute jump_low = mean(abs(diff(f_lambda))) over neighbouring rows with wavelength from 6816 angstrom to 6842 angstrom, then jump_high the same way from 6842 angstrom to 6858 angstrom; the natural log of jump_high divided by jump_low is -0.4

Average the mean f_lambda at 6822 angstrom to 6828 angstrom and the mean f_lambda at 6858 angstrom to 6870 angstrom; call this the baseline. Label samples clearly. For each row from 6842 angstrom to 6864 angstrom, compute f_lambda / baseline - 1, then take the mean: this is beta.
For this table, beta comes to 0.01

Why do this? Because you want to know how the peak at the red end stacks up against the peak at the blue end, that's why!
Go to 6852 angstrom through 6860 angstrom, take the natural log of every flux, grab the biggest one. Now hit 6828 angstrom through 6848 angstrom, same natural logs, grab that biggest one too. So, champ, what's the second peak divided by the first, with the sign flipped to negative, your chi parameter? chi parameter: -1.034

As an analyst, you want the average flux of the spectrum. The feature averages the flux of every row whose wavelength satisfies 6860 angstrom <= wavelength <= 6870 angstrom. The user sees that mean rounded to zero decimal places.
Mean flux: 62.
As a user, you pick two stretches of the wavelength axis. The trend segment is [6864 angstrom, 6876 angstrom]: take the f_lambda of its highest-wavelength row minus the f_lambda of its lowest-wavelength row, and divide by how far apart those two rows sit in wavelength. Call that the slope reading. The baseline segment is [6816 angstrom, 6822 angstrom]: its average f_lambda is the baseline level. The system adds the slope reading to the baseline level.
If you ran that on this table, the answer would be 59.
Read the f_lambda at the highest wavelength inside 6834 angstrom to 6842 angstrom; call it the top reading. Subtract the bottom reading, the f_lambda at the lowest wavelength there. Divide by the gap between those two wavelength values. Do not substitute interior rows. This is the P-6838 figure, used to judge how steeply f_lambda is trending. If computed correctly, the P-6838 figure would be 1.2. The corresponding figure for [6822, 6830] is 1.8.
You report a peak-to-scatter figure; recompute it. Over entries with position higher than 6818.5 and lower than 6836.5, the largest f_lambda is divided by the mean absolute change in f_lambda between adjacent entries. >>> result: 14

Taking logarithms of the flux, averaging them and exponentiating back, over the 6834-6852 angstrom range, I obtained 65.3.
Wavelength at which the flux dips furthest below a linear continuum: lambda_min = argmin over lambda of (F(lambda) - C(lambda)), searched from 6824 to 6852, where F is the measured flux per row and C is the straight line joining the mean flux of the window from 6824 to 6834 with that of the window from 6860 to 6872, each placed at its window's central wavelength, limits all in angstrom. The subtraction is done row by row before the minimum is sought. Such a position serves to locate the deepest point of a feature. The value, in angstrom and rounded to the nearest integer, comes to 6832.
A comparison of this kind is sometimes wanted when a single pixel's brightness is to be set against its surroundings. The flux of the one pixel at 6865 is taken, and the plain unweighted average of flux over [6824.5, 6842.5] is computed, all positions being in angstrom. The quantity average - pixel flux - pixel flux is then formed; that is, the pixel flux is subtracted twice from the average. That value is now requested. -56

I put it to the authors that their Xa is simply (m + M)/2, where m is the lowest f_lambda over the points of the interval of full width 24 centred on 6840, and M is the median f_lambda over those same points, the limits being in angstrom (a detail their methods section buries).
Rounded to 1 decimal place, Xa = 62.4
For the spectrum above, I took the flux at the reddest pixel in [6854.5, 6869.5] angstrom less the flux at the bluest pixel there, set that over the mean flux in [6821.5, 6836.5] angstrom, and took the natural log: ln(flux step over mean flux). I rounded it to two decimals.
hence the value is -2.17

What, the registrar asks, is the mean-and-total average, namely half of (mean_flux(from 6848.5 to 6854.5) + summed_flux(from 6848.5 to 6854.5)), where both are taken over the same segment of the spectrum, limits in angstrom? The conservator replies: 90.8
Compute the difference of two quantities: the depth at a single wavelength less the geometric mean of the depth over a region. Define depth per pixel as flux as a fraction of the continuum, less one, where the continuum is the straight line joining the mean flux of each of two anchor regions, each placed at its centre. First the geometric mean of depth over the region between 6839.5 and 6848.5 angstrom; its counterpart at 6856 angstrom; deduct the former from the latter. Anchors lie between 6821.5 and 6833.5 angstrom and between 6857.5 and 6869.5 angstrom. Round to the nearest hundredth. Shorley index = -0.16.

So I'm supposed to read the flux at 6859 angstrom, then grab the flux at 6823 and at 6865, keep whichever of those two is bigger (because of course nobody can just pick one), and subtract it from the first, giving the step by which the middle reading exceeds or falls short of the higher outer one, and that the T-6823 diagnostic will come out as -4.6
